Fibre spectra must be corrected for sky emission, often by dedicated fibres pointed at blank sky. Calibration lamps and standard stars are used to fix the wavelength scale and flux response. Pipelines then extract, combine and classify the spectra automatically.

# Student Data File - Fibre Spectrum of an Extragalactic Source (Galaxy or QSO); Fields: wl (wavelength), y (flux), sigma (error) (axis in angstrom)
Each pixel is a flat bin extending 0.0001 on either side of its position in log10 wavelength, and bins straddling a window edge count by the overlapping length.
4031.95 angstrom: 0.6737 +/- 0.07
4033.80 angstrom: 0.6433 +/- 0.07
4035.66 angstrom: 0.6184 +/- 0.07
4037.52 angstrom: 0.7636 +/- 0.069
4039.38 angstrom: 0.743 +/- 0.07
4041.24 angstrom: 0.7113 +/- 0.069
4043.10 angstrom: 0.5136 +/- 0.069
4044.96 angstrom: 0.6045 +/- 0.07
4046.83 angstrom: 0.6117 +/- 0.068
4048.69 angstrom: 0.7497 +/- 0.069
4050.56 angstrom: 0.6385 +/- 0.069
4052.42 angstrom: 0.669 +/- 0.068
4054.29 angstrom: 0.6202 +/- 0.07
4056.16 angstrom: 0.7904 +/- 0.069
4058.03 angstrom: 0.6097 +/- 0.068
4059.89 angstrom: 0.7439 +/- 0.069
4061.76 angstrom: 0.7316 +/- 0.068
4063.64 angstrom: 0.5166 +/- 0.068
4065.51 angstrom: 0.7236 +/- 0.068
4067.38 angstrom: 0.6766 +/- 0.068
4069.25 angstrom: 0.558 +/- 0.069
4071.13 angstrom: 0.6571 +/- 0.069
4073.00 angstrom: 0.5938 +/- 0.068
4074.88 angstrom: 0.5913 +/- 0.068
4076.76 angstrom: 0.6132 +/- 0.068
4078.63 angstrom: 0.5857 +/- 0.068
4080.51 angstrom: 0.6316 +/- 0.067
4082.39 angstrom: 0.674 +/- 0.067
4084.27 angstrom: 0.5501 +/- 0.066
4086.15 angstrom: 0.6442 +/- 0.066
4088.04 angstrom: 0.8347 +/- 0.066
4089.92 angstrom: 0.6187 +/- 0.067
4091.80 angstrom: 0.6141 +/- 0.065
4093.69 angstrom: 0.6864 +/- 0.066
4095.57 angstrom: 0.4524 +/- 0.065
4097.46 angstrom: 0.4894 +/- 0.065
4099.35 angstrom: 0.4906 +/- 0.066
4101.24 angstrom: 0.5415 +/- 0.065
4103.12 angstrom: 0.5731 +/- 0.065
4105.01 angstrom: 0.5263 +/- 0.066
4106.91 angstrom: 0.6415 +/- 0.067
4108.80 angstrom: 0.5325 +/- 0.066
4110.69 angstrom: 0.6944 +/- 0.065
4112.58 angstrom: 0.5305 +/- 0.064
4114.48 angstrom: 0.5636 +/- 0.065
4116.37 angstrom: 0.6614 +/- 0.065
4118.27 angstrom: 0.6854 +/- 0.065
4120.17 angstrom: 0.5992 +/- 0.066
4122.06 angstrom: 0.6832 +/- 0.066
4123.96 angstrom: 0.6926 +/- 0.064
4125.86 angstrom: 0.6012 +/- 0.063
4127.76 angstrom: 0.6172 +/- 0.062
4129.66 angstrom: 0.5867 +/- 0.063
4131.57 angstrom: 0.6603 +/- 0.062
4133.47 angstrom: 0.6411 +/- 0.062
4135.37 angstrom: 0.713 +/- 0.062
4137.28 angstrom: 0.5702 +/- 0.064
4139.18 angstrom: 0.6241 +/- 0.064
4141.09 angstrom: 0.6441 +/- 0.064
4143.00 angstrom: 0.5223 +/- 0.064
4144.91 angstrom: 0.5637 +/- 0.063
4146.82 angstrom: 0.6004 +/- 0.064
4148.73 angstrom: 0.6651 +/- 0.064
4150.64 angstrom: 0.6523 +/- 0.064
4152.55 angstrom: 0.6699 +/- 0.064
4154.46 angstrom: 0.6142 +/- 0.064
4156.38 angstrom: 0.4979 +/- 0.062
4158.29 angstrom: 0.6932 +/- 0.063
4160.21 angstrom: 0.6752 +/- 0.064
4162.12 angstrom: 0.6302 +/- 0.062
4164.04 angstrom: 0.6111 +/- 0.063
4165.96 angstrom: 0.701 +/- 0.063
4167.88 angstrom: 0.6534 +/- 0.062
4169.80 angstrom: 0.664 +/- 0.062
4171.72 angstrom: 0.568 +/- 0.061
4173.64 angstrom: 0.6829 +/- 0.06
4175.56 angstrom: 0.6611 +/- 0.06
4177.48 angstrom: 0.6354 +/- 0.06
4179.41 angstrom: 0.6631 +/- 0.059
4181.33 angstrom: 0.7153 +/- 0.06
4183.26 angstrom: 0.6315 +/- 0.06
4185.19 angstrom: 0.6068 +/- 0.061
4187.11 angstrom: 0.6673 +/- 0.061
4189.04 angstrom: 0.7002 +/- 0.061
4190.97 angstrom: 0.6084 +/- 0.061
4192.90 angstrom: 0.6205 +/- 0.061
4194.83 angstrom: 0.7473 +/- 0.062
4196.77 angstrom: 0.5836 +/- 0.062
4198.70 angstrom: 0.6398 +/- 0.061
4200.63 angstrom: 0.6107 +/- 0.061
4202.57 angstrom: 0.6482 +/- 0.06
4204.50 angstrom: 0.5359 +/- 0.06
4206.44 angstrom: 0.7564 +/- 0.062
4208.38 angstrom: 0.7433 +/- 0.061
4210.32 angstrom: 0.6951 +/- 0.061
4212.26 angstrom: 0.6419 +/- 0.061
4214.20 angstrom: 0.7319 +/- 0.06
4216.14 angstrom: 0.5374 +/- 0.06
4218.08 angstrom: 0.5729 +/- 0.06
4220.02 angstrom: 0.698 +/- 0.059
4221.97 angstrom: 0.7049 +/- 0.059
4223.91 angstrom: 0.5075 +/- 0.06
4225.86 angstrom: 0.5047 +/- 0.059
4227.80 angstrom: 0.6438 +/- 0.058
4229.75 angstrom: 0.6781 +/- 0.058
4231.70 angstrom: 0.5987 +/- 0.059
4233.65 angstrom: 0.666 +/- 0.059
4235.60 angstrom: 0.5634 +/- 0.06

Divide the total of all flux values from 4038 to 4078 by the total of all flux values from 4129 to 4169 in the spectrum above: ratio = 1.04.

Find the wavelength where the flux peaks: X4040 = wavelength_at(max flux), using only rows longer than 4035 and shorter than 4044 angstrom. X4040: 4037.52 angstrom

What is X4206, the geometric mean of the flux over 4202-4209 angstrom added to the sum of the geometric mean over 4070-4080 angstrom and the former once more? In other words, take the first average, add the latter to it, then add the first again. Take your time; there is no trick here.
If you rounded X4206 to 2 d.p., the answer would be 1.94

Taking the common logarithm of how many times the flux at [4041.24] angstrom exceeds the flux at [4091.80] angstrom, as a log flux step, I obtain 0.06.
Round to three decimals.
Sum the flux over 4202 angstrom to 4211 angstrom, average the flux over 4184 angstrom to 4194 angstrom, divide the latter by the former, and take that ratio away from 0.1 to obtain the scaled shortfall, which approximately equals -0.090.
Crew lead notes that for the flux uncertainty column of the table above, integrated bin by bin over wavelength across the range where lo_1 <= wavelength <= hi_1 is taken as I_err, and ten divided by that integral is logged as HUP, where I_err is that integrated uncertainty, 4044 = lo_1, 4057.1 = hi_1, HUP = 11.1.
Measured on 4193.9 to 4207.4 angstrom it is 12.1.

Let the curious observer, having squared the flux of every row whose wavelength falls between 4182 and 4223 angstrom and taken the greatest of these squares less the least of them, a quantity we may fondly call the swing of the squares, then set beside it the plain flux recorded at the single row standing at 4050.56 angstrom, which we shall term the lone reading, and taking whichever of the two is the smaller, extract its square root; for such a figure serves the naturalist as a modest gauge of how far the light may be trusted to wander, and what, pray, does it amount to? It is 0.534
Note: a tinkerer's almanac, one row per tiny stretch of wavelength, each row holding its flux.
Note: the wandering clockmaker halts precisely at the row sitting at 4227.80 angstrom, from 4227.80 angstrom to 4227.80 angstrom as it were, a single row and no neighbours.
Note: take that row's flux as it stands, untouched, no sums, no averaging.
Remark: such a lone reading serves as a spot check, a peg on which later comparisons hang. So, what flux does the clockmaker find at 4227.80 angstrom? 0.6438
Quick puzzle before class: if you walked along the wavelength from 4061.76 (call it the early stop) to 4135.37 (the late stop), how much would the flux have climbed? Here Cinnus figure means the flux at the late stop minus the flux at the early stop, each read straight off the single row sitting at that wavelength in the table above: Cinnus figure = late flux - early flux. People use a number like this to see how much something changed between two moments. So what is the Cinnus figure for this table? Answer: -0.019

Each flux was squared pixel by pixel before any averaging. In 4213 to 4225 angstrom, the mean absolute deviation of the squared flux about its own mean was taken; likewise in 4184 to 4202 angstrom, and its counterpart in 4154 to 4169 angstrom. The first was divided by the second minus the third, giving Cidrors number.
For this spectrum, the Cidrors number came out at -44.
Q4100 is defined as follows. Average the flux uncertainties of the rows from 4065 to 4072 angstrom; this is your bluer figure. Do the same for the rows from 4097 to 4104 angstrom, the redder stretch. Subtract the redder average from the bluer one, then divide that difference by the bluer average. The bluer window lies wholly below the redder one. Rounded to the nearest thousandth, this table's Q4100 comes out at 0.047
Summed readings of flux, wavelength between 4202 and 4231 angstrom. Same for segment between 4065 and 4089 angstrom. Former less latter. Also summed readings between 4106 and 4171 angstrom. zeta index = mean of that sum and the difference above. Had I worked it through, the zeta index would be 11.3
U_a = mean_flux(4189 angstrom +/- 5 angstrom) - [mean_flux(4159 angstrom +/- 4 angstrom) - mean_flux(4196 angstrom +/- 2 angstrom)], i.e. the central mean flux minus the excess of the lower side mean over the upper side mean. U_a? 0.68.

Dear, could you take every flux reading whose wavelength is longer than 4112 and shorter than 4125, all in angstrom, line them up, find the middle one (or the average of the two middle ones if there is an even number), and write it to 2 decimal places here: 0.66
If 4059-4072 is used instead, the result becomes 0.68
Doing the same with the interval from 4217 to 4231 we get 0.64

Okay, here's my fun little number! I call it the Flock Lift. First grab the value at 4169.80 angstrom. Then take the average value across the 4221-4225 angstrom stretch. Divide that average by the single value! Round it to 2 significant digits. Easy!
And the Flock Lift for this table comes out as 0.91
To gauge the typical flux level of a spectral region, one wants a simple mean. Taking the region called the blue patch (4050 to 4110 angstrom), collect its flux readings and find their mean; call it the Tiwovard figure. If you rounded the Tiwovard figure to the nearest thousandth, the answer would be 0.619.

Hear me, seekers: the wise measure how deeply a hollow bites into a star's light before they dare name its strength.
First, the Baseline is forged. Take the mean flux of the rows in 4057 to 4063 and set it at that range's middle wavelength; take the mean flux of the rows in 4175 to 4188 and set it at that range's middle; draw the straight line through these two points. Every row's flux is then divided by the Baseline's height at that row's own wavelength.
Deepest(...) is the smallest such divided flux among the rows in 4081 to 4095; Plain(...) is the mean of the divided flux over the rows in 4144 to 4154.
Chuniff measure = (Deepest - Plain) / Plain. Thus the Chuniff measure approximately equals -0.15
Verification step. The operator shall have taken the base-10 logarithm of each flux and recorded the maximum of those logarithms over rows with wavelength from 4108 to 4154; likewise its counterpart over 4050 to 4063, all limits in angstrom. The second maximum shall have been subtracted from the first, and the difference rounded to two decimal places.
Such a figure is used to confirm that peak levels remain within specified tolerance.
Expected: -0.04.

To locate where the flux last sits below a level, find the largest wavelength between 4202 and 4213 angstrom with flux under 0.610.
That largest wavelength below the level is 4204.50 angstrom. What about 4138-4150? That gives 4146.82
